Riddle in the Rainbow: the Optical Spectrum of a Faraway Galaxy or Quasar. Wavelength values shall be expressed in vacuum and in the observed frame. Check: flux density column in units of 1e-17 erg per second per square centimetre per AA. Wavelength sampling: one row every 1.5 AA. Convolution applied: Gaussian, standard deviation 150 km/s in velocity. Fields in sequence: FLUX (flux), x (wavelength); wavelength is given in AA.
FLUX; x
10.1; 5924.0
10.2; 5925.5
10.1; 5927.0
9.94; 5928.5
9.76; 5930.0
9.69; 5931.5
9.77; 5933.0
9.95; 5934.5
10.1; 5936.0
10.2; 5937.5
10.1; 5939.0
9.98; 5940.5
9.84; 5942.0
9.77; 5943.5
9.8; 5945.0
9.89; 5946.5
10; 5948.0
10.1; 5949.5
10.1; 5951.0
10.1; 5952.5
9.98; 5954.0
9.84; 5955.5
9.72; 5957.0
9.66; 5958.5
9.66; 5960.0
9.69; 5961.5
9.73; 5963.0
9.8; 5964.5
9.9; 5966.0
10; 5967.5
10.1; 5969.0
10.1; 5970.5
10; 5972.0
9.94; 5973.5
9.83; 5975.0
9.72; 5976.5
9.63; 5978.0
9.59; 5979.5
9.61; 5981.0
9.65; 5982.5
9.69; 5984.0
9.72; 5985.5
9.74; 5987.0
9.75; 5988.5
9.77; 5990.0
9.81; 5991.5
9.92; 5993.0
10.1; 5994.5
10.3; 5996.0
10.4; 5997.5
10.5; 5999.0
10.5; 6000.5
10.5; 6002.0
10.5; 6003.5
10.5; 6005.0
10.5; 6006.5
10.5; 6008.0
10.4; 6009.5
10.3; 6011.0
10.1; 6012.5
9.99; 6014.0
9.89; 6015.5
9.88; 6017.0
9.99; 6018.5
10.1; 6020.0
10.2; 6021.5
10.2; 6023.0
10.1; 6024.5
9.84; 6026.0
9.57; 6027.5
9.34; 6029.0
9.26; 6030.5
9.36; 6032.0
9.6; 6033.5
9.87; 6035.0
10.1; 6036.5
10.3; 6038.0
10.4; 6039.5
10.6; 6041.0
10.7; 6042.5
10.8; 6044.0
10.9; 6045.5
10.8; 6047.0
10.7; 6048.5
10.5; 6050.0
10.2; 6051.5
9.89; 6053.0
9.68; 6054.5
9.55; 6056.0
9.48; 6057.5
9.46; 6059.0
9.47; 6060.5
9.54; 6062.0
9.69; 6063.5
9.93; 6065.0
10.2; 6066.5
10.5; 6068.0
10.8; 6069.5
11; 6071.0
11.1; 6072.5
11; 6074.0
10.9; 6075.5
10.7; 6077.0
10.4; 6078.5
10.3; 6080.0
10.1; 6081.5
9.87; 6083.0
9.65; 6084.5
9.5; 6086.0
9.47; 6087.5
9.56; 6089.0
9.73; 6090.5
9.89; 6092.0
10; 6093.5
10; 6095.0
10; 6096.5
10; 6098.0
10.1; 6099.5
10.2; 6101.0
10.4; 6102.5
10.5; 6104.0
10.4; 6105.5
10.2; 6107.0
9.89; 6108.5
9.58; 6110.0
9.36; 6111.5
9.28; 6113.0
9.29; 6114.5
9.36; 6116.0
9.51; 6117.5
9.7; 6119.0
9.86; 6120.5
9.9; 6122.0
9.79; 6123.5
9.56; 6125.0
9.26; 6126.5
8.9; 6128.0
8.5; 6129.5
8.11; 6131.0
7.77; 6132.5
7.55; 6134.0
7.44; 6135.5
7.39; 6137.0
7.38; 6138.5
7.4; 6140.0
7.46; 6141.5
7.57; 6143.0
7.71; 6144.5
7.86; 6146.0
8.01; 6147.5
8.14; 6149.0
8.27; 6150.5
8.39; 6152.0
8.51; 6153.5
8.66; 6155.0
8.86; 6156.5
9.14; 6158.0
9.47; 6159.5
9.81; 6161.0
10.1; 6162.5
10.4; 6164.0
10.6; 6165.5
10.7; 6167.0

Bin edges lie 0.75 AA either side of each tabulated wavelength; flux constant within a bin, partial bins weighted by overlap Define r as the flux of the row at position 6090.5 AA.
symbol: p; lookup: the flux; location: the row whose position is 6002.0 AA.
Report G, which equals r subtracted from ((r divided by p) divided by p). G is -9.6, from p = 10.5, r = 9.73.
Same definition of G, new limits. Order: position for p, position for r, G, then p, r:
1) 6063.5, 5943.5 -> -9.7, 9.69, 9.77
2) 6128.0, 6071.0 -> -10.9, 8.9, 11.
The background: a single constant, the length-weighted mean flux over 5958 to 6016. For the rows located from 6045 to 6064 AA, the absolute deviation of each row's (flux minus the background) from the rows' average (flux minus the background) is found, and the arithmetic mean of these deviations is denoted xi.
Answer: 0.49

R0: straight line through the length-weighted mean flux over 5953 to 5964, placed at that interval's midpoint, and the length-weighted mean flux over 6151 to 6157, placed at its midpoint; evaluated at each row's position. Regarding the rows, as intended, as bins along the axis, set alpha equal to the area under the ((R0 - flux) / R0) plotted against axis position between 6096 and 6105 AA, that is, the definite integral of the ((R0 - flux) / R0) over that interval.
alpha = -1.32 AA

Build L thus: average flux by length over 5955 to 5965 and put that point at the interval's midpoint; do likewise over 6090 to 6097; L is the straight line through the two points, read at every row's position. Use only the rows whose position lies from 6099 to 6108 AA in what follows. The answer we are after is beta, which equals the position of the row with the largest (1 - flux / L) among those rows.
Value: 6099.5 AA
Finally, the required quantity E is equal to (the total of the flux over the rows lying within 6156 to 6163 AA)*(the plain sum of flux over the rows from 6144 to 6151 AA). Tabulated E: 1895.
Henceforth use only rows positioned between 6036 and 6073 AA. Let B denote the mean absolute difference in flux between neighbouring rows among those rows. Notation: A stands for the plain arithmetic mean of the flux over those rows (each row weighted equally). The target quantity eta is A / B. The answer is 63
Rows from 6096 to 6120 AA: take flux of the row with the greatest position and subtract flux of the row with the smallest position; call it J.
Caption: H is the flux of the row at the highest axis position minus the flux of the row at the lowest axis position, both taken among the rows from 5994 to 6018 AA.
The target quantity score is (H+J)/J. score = 1.7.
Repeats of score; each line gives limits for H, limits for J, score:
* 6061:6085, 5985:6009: 1.1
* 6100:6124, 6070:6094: 1.4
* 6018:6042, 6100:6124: -0.5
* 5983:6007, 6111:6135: 0.6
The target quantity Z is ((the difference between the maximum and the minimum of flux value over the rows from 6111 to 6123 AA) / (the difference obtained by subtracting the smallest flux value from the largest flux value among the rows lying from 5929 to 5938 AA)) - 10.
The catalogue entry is -8.8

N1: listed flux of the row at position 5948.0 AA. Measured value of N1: 10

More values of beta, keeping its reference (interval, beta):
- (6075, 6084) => 6083.0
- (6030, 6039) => 6030.5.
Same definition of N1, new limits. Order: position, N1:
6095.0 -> 10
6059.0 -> 9.46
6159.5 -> 9.47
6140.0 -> 7.4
